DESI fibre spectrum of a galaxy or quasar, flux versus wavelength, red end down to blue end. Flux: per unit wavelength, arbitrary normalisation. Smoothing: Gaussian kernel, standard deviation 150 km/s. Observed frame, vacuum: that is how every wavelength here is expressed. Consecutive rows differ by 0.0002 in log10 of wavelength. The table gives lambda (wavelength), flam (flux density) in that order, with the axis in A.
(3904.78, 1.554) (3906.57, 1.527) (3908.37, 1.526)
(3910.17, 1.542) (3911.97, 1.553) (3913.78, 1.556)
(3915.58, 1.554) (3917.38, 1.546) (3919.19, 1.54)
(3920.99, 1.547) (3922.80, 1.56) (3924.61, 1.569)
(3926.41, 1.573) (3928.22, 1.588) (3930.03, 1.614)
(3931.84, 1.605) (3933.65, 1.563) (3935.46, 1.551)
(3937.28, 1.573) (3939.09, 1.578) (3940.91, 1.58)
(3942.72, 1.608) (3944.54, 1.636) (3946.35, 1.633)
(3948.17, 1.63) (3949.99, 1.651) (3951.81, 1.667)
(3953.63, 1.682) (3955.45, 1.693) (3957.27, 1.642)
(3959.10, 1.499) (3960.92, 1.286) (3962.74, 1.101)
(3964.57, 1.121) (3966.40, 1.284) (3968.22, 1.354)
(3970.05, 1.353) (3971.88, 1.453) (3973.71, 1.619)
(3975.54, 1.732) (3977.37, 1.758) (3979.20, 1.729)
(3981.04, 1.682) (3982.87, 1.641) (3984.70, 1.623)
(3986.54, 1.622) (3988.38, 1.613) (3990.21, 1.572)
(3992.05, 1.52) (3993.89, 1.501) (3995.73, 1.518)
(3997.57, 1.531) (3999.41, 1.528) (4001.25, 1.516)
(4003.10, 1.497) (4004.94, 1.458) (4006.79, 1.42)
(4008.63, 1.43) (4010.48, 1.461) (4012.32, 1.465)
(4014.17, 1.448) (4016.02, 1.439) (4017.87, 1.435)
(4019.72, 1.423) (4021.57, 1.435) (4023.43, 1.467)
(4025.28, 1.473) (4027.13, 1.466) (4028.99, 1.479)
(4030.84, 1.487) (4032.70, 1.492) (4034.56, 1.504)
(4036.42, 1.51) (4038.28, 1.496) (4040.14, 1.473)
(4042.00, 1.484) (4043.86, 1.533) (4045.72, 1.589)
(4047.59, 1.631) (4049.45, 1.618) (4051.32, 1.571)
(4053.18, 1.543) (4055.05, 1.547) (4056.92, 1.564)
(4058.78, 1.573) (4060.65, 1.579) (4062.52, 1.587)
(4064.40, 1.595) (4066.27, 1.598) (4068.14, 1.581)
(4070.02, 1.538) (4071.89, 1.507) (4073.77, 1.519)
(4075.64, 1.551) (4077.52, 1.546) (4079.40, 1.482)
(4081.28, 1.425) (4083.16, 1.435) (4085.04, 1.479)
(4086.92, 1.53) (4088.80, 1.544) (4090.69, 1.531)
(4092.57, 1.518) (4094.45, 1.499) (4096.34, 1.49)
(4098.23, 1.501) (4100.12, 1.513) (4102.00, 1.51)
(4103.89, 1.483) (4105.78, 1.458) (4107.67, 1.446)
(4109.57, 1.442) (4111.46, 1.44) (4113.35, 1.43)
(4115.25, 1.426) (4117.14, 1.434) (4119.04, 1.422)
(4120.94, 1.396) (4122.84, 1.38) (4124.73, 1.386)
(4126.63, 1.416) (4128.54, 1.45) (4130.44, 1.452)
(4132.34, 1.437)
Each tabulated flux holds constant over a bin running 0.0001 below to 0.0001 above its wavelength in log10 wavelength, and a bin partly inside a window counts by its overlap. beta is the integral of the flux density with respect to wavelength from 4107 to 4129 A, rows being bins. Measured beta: 31.3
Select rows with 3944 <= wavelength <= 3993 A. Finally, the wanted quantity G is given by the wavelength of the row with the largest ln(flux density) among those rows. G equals 3977.37 A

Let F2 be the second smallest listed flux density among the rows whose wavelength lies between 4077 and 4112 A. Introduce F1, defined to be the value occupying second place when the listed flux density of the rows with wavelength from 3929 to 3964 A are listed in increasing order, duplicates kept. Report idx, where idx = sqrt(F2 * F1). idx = 1.36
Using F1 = 1.286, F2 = 1.435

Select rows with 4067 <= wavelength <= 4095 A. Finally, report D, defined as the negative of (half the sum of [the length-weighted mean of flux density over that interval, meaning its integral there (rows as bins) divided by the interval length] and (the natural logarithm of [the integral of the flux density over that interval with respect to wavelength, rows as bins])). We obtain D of -2.63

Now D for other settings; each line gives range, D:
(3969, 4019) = -2.94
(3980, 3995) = -2.39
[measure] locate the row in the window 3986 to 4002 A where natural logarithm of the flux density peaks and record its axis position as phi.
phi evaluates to 3986.54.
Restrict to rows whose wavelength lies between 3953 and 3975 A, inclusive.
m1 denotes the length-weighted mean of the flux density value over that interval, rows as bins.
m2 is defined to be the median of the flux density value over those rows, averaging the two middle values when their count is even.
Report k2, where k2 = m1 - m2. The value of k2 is 0.022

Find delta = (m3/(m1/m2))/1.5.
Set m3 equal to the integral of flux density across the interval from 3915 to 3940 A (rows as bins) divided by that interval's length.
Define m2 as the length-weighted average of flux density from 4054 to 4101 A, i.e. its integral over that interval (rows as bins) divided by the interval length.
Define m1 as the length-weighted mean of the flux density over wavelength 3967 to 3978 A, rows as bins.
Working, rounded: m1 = 1.533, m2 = 1.53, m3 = 1.57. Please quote 1.04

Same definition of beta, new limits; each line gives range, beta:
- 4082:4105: 34.5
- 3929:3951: 35.2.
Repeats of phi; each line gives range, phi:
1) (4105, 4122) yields 4105.78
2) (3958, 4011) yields 3977.37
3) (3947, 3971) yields 3955.45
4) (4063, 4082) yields 4066.27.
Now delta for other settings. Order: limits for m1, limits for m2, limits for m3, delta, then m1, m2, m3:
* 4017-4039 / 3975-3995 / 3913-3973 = 1.13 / 1.472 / 1.63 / 1.53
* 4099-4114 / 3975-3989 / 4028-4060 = 1.17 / 1.467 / 1.67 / 1.54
